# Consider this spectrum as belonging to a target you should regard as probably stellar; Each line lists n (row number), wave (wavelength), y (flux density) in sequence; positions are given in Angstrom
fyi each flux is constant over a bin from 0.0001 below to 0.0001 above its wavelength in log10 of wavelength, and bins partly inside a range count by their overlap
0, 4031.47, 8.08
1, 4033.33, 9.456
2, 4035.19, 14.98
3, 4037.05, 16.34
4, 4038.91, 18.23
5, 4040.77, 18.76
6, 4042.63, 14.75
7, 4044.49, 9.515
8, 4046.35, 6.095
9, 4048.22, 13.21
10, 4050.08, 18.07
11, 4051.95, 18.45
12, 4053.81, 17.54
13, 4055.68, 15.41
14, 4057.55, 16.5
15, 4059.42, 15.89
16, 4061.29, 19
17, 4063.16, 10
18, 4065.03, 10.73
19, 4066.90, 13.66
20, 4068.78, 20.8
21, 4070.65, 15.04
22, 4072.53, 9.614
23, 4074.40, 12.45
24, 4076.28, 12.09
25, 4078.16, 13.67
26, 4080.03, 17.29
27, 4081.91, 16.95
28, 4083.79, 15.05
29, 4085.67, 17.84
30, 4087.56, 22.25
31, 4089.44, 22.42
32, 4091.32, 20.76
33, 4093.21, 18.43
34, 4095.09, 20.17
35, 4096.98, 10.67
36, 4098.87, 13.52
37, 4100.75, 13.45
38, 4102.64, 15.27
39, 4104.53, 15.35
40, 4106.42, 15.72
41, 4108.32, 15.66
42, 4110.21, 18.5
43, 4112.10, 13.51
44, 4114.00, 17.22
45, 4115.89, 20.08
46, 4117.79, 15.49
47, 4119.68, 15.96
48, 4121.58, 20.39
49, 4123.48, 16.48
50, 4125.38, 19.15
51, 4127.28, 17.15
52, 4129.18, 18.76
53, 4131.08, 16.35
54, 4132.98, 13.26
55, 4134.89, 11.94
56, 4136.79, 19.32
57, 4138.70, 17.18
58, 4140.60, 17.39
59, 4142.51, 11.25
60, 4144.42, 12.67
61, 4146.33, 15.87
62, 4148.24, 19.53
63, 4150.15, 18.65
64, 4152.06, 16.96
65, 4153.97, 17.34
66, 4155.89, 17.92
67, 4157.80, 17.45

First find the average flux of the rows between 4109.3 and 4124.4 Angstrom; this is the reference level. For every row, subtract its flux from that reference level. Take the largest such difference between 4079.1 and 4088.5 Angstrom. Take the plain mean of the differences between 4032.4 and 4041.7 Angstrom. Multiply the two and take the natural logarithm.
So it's 1.27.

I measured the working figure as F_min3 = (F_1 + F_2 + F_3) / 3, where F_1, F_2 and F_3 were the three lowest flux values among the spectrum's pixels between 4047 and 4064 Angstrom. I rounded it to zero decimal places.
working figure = 13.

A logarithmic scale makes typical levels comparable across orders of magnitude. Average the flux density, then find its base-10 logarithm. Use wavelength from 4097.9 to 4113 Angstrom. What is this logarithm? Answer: 1.18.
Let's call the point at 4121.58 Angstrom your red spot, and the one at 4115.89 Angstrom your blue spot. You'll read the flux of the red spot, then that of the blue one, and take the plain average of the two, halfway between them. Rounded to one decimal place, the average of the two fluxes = 20.2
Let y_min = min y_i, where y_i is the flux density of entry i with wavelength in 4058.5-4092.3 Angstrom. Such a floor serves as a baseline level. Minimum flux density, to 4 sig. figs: 9.614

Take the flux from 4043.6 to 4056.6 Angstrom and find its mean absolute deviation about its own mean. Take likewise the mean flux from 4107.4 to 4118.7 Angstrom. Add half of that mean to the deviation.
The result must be 12.2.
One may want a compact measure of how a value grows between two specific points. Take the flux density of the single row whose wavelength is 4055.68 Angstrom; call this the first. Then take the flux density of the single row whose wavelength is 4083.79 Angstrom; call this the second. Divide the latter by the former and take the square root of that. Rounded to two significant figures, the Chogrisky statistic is 0.99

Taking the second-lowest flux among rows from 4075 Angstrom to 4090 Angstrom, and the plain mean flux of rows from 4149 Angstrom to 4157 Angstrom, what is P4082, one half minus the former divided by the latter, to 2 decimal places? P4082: -0.27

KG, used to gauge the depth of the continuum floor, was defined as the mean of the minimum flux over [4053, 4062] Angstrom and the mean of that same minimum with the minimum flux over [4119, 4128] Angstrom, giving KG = 16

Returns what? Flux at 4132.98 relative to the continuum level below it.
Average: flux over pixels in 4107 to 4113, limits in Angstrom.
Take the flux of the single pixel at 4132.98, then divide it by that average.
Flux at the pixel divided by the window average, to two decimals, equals 0.83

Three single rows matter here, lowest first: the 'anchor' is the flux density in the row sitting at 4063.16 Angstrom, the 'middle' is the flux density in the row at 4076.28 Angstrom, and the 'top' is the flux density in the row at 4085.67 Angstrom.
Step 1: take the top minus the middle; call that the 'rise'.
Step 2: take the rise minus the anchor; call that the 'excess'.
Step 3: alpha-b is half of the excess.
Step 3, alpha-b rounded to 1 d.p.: -2.1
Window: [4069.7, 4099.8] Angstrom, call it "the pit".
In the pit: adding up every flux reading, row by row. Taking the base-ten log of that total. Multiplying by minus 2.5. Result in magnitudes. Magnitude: -6.03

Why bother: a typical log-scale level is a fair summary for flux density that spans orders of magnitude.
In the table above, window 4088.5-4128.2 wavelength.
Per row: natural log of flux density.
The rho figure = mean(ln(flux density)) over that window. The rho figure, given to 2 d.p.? 2.81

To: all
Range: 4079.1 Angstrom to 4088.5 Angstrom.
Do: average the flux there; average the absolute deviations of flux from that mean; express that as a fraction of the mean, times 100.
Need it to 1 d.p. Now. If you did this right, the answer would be 9.8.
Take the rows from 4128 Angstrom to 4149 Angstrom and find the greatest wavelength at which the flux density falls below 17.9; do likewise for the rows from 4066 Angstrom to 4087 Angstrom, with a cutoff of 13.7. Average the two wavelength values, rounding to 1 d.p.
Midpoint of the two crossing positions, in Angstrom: 4112.2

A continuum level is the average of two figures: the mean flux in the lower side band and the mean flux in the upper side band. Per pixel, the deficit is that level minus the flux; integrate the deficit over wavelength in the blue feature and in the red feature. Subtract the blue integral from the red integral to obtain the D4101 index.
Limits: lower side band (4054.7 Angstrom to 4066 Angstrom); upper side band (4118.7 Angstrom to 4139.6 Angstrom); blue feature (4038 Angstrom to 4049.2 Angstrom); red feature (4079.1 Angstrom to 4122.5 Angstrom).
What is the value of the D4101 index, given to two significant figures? -82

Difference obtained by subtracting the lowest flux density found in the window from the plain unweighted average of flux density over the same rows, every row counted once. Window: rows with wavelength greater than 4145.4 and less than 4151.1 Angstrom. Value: 2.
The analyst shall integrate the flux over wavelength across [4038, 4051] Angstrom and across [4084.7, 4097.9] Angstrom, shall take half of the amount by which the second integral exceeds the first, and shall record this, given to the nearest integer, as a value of 33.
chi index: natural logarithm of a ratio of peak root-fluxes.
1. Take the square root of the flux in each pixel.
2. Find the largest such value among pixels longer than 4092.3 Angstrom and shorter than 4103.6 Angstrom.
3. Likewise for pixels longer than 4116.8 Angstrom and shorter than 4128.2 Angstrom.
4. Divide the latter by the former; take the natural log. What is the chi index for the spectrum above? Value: 0.01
